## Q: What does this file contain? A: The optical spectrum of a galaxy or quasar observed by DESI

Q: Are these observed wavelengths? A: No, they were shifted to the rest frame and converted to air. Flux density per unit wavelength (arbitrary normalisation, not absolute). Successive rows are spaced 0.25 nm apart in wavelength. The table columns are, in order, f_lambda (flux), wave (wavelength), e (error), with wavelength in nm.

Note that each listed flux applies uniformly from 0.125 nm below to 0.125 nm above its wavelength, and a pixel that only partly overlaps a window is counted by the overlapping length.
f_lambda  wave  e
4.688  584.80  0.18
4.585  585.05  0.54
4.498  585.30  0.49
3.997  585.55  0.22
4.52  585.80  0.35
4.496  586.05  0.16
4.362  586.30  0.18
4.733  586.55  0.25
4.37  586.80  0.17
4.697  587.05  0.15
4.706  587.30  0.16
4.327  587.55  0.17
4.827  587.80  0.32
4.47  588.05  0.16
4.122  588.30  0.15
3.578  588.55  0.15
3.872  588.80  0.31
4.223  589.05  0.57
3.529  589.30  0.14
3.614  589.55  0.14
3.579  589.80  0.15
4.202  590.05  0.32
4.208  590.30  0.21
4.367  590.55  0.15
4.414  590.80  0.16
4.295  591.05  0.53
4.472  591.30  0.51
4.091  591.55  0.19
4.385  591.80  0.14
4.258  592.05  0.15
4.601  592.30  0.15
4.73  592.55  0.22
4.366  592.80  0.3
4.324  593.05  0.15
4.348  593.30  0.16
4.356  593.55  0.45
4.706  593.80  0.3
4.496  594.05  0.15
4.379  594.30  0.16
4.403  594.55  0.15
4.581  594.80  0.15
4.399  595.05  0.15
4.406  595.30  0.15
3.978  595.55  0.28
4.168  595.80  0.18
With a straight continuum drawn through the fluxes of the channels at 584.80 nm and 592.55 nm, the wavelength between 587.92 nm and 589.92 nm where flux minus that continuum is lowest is 589.30 nm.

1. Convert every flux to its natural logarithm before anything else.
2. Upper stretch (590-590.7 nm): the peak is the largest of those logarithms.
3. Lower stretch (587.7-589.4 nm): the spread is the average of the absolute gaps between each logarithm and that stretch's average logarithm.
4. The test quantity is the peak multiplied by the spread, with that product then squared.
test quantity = 0.018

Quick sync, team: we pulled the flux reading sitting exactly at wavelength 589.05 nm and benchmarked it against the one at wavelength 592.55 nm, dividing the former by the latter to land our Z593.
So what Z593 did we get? 0.89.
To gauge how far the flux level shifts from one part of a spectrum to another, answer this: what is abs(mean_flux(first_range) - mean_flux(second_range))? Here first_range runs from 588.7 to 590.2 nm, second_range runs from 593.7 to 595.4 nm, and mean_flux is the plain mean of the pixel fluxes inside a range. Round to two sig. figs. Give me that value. 0.64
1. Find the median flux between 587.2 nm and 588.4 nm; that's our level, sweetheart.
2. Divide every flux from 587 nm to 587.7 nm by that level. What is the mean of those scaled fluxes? 1.02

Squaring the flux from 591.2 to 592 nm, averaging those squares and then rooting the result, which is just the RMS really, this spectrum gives 4.32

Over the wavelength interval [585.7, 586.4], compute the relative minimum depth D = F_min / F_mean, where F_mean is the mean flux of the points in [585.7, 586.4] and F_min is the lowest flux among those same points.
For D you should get 0.978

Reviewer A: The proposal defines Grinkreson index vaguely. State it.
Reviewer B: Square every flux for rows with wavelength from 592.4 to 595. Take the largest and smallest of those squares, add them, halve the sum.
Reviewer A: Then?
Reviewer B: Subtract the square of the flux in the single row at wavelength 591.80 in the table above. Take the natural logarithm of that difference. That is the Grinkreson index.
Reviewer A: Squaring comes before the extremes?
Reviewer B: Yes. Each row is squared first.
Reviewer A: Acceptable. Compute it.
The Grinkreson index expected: 0.27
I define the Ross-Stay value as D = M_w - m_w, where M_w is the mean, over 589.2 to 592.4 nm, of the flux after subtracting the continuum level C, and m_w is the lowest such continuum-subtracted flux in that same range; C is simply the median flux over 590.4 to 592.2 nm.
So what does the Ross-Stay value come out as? 0.63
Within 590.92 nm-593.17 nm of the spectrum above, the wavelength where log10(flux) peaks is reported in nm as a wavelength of 592.55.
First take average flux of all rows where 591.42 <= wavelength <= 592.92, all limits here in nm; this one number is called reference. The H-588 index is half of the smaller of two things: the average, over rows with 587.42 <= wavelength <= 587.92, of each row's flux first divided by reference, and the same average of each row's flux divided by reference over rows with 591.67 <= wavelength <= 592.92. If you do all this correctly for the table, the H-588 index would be 0.507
